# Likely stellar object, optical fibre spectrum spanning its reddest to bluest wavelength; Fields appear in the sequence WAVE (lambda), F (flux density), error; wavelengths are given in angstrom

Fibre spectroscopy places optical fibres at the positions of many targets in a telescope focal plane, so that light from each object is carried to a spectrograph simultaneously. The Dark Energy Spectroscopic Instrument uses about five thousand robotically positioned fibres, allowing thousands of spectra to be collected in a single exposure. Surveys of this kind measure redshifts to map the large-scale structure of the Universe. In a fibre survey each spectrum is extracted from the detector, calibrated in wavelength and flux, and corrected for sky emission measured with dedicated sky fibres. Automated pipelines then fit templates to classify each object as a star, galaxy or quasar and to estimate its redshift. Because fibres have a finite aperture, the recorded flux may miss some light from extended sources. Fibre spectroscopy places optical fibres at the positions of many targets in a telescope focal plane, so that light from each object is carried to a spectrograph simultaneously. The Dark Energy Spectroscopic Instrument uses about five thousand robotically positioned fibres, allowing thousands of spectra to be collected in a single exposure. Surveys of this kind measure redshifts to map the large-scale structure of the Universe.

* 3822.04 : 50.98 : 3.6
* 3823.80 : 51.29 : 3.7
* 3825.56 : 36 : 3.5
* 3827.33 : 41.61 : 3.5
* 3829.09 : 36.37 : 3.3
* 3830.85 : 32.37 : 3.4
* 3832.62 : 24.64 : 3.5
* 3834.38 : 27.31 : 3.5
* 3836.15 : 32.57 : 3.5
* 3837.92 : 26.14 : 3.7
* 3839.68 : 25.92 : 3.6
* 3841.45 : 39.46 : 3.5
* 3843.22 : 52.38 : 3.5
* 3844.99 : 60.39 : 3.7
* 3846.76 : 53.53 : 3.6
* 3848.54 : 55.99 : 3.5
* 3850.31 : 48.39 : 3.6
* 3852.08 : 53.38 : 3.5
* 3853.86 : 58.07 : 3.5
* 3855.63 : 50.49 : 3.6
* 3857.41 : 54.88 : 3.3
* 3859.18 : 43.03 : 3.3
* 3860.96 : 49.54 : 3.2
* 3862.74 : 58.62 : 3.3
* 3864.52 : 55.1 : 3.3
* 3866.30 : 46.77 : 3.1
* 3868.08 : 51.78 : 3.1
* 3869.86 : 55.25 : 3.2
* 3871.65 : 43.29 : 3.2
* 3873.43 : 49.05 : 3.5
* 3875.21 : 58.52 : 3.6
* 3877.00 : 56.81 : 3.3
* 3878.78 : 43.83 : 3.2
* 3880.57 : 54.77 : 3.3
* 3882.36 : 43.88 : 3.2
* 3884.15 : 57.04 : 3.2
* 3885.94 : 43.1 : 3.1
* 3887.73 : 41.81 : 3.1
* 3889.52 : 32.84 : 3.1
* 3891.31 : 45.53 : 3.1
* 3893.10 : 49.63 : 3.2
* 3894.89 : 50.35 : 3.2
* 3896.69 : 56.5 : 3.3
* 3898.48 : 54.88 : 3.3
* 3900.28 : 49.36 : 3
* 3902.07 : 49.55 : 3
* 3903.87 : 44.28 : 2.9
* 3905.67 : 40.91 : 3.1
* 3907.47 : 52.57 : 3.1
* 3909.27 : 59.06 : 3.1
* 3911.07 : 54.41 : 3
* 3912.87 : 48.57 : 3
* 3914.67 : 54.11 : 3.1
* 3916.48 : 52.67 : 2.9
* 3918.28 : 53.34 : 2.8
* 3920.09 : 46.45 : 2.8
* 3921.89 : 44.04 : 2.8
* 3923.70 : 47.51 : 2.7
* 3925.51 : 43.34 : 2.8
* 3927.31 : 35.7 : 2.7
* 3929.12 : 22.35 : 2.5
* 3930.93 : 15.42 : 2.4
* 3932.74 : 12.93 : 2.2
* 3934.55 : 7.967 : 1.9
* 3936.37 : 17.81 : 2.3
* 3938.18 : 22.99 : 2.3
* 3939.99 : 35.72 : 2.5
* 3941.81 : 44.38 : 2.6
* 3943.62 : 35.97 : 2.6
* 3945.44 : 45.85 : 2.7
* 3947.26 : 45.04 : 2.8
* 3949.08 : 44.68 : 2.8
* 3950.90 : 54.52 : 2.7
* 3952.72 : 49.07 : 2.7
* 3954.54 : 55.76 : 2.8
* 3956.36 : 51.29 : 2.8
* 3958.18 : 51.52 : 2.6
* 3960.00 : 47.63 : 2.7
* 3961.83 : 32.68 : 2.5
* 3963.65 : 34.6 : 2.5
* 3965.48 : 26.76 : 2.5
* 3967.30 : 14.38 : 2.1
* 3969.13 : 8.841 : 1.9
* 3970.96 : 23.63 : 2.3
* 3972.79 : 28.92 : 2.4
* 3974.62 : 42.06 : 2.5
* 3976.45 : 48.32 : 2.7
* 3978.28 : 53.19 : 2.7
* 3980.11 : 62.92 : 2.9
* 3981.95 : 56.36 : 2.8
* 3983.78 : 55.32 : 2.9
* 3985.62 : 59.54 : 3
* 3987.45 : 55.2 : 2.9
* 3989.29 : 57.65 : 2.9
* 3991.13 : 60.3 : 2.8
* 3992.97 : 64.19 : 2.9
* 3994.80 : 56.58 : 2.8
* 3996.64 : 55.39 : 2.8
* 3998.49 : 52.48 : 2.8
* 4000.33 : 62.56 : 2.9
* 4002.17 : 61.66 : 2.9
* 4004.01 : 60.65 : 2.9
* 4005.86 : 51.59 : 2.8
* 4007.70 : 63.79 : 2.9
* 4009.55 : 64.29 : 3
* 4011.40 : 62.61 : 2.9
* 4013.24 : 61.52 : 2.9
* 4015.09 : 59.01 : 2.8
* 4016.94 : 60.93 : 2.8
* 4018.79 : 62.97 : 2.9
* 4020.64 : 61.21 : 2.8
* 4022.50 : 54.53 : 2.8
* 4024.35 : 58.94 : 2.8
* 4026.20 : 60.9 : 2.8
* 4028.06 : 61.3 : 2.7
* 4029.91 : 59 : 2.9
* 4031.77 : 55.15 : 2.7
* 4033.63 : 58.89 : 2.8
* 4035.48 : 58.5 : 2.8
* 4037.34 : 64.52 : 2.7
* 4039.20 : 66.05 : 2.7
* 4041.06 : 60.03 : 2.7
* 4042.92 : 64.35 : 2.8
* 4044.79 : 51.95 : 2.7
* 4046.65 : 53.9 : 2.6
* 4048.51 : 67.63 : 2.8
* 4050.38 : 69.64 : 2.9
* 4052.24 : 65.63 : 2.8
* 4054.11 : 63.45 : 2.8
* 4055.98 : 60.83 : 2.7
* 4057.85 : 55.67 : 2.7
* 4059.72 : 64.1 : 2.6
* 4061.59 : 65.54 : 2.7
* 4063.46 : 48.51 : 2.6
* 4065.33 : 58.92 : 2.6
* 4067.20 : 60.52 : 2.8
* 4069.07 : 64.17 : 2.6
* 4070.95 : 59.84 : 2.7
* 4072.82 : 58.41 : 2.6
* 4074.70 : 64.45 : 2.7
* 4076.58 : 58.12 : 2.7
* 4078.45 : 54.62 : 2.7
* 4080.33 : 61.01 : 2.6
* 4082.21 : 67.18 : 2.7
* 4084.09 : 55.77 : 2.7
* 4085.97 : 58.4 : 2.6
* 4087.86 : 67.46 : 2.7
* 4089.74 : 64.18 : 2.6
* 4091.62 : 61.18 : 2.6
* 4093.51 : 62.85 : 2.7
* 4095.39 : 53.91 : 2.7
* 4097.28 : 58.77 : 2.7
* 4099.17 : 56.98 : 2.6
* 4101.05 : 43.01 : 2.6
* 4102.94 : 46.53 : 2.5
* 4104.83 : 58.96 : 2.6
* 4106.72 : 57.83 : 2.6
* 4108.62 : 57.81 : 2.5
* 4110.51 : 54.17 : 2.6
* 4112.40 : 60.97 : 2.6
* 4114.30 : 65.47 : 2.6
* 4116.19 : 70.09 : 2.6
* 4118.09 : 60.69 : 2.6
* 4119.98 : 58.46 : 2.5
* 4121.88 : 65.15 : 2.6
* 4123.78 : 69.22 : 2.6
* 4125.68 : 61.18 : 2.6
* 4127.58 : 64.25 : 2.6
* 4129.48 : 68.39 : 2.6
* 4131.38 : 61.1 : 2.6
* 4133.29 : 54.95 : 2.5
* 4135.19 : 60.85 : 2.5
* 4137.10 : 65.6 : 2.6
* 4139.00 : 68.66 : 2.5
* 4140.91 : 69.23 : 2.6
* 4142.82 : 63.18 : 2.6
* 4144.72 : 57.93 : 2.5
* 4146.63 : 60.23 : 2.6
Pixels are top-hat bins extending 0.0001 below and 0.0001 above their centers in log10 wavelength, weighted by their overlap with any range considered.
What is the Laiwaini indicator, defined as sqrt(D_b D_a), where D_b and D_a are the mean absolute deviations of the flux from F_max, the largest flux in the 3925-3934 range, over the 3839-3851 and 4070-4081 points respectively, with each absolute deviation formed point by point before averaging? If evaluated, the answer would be 13.1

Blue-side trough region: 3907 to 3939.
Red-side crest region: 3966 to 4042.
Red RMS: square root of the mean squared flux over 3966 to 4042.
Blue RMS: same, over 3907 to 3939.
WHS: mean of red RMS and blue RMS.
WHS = 49.0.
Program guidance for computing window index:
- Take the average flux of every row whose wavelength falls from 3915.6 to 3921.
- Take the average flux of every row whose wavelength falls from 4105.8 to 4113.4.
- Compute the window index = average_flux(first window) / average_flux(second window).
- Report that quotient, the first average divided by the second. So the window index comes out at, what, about 0.88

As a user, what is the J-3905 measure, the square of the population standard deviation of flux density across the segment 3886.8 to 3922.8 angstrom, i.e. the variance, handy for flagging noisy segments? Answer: 37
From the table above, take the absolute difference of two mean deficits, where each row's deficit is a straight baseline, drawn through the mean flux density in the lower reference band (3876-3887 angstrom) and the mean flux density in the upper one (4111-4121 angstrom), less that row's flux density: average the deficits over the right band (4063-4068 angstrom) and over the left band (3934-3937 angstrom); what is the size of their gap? 36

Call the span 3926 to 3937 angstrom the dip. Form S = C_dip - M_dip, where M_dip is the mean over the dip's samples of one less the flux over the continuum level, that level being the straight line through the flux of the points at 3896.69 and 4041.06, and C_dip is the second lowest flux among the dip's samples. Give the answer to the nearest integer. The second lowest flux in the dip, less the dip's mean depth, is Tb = 12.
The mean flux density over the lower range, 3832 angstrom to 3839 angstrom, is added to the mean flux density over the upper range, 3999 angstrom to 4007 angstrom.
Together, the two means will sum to 87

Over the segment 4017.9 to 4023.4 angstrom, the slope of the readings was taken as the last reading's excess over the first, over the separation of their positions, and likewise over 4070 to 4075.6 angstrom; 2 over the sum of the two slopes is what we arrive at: -1.9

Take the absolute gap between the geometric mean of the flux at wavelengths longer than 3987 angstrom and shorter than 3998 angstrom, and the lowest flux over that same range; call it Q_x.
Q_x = 2.9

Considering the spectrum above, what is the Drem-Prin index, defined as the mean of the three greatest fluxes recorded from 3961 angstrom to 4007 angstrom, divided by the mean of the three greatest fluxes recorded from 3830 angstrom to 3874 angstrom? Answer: 1.07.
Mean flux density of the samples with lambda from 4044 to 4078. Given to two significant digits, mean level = 61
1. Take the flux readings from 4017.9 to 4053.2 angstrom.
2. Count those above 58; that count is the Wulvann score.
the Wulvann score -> 15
